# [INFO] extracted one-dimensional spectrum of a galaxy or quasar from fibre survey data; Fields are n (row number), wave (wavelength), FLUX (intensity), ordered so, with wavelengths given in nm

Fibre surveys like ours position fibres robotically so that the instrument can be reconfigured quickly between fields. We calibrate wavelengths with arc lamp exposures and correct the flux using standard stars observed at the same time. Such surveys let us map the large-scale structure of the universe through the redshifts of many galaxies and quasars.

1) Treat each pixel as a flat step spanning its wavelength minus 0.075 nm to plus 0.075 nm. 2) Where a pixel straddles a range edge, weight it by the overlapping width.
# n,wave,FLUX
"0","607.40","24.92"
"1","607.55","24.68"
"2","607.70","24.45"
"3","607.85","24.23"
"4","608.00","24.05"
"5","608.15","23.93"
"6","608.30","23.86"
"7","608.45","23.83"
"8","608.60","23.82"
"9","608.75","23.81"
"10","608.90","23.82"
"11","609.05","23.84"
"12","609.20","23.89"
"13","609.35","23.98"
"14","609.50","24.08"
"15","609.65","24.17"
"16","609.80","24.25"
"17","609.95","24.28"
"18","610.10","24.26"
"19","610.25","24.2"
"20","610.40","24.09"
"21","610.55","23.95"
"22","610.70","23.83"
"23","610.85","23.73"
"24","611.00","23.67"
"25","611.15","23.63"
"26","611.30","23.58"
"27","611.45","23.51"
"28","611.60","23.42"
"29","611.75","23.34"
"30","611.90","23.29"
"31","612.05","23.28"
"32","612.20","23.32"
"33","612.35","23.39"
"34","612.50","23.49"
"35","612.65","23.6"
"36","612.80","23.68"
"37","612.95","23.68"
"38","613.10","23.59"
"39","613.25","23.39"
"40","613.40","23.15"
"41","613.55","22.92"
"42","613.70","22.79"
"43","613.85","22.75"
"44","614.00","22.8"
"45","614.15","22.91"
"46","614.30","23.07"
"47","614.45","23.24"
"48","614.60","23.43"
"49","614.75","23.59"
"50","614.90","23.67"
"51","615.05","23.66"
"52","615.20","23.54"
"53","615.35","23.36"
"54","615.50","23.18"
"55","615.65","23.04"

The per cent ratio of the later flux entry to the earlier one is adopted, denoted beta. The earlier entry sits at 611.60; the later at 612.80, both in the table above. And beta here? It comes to 101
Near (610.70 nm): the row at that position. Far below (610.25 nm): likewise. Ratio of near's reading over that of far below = 0.98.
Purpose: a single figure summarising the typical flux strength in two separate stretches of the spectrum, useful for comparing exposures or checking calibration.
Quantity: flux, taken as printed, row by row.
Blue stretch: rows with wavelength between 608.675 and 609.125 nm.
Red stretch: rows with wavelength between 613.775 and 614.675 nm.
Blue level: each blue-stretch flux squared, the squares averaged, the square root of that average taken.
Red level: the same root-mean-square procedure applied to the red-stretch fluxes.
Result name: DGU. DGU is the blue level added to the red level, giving 46.9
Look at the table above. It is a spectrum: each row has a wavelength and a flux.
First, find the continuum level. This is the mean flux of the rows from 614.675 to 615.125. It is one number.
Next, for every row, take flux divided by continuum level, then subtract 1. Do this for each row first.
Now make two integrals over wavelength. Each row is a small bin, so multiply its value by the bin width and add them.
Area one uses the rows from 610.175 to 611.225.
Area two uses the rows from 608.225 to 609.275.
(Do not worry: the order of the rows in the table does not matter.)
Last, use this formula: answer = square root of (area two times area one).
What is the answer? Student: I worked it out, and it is 0.0095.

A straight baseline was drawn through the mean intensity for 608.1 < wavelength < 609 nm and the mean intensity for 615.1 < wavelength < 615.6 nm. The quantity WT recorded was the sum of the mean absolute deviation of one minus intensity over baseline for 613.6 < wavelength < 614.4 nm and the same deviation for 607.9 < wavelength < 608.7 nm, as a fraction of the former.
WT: 1.5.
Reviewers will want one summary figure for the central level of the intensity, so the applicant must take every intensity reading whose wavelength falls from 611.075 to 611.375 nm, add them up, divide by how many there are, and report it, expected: 23.6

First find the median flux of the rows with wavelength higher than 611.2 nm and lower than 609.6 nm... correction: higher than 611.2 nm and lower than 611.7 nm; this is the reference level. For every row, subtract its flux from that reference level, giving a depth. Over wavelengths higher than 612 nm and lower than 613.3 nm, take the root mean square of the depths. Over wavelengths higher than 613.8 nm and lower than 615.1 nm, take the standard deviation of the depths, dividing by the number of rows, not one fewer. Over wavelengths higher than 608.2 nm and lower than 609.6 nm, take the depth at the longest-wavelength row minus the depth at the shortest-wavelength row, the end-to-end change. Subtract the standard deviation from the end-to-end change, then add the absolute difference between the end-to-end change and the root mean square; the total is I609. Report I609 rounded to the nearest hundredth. -0.20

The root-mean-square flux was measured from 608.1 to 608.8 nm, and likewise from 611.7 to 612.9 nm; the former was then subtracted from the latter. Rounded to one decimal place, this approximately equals -0.4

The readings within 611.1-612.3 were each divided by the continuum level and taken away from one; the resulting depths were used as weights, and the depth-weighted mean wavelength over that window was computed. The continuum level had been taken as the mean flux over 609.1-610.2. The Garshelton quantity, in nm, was 611.73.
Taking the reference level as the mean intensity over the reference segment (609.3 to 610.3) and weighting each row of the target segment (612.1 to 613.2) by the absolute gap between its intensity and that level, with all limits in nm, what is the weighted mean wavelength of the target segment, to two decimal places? 612.60 nm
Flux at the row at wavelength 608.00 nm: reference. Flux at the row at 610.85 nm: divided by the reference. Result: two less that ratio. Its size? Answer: 1.01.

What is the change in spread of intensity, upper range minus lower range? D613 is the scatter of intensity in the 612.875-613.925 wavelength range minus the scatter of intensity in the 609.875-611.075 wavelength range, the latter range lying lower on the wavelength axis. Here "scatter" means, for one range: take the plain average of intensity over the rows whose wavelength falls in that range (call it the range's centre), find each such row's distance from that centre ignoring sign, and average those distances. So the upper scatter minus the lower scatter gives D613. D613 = 0.11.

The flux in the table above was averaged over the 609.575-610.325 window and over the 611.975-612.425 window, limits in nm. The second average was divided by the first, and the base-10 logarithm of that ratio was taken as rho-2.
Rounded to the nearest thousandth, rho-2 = -0.016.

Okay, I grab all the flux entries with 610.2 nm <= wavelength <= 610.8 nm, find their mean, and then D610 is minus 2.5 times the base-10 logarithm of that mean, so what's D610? -3.45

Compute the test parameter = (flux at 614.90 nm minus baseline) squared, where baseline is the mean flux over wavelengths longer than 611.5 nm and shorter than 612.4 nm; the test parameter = 0.11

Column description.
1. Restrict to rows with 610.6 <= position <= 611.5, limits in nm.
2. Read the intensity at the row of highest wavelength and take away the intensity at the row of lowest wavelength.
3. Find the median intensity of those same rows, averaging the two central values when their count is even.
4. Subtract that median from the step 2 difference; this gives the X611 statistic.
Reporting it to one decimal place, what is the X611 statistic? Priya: -24.0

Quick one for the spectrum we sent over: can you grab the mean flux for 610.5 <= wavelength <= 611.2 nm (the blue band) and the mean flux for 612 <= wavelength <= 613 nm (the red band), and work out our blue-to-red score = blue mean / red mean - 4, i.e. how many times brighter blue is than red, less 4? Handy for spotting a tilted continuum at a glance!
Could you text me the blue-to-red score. -2.99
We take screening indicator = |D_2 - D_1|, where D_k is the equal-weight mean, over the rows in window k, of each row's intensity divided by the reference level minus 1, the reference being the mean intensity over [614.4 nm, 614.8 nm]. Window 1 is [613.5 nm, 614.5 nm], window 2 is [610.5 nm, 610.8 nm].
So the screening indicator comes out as 0.041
